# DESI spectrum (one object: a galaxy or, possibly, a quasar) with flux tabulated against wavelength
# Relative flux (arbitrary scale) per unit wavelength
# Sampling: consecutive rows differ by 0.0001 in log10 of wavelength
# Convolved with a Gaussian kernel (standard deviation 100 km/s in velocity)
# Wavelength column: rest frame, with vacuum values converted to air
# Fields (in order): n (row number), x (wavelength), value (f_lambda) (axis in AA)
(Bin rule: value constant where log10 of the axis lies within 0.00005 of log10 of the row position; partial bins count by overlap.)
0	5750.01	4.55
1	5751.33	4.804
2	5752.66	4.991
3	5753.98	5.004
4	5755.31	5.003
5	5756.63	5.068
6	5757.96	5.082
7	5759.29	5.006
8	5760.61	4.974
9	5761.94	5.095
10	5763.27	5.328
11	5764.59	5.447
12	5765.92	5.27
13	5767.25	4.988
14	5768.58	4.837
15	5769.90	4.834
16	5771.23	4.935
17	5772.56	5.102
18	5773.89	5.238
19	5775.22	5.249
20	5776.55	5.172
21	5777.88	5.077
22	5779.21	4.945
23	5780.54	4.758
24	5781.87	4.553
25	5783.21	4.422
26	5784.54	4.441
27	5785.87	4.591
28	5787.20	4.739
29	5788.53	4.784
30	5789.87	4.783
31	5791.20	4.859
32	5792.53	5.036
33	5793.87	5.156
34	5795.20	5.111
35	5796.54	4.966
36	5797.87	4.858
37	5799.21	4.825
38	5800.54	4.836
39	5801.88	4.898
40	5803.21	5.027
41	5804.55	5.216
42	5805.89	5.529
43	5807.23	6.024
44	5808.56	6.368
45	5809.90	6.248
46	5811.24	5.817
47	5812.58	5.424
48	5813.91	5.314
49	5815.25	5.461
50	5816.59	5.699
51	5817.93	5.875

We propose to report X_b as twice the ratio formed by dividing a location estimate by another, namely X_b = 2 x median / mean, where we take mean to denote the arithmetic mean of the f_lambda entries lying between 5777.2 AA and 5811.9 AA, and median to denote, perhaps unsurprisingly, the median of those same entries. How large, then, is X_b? 1.94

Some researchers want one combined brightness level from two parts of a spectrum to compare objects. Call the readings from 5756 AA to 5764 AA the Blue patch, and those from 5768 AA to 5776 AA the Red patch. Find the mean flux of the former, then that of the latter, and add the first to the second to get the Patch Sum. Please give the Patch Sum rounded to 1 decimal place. 10.1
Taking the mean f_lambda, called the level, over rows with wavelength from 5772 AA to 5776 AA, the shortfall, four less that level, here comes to -1.20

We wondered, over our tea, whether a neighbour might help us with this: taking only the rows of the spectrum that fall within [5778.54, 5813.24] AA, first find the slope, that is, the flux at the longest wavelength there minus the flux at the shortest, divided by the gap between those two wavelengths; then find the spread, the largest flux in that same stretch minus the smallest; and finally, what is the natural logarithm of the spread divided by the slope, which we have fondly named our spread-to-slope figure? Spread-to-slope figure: 4.9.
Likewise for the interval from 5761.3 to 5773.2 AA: 6.8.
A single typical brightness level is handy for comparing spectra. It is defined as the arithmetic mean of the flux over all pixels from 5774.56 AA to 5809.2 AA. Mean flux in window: 5.01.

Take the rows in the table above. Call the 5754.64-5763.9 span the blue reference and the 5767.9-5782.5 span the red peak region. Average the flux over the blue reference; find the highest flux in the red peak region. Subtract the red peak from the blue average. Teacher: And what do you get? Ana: -0.17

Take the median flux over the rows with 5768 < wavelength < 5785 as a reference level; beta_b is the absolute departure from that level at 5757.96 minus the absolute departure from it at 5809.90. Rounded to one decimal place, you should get -1.2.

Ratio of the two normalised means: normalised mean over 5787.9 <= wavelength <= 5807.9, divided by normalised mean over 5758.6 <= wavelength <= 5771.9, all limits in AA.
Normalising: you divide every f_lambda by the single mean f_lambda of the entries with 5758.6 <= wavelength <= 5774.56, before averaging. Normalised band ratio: 1.00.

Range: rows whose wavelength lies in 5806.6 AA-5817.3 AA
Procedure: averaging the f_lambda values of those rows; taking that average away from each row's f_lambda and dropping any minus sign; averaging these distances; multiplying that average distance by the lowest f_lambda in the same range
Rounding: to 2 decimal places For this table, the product 1.70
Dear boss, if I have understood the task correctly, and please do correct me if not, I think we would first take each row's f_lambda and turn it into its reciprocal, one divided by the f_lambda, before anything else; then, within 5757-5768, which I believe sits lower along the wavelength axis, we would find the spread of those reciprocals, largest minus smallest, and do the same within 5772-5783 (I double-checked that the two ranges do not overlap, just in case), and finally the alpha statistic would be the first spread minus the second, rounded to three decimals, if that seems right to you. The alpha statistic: -0.012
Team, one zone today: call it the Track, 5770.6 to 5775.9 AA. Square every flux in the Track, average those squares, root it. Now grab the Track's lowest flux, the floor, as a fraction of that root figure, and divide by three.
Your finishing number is 0.321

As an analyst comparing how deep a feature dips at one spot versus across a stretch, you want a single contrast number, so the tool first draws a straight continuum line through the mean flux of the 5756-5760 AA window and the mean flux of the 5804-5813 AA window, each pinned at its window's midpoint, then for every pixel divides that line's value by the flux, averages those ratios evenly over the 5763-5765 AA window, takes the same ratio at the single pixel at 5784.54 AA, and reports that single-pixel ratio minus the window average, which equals 0.27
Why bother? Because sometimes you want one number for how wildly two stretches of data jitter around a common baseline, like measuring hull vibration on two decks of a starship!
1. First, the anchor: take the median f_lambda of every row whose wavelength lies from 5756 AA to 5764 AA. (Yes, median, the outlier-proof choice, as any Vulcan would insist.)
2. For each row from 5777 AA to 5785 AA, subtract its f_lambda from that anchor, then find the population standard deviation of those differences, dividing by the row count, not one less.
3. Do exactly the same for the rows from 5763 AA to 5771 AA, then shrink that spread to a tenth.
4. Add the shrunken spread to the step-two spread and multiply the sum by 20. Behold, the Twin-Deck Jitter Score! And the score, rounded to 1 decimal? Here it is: 5.5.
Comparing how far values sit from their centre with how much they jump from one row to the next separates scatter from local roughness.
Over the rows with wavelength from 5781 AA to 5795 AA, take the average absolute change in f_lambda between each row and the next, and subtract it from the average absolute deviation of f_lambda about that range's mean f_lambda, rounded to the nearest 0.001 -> 0.091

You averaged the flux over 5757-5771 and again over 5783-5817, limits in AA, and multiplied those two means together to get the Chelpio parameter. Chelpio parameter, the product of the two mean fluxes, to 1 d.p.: 26.3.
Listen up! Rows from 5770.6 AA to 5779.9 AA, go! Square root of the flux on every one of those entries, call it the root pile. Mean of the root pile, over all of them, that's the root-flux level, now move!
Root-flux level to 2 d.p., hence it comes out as 2.26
